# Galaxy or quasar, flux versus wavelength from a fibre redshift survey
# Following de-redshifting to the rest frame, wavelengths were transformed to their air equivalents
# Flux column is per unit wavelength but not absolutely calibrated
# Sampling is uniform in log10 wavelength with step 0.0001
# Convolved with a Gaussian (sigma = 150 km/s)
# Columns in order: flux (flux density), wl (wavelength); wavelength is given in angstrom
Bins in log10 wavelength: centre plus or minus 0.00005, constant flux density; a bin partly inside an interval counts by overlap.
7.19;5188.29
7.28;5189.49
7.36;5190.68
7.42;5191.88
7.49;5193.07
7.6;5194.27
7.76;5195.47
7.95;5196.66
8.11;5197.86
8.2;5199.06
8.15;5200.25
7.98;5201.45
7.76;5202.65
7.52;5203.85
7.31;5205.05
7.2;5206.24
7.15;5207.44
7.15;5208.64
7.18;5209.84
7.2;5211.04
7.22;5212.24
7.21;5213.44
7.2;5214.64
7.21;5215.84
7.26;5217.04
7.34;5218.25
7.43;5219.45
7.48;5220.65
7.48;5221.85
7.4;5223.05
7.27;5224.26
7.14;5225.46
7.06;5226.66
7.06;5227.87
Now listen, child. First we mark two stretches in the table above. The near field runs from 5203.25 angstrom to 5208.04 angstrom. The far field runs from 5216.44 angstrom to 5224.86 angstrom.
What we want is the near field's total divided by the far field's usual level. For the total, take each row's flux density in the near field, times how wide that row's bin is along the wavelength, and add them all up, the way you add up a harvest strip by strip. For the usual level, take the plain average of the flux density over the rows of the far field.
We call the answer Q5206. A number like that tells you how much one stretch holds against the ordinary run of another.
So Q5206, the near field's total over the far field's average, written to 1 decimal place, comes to 4.7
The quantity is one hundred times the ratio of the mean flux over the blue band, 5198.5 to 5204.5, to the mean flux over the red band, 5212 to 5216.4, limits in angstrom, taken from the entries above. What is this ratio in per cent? 110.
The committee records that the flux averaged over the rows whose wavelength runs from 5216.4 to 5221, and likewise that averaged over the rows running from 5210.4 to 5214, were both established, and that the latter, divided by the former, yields 0.98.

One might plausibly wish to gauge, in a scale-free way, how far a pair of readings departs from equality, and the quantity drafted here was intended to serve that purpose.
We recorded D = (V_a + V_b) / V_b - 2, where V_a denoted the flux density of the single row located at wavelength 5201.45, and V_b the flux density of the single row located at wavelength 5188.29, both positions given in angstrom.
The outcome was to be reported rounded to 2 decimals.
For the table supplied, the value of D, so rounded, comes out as 0.11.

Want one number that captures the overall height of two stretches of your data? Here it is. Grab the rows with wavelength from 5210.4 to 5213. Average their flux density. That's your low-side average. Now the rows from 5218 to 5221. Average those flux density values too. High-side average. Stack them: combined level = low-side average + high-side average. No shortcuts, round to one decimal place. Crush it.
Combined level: 14.6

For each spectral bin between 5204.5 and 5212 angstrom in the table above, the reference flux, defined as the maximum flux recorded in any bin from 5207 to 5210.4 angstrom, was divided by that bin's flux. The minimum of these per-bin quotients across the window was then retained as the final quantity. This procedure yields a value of 0.982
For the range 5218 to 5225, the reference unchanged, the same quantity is 0.960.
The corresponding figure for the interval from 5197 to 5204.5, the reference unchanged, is 0.876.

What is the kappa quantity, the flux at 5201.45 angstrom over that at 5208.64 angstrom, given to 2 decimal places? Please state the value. 1.12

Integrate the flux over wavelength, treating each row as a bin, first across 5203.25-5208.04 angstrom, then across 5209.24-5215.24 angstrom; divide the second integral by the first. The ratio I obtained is 1.2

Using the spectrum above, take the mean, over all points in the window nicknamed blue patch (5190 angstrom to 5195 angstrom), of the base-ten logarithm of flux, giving 0.873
